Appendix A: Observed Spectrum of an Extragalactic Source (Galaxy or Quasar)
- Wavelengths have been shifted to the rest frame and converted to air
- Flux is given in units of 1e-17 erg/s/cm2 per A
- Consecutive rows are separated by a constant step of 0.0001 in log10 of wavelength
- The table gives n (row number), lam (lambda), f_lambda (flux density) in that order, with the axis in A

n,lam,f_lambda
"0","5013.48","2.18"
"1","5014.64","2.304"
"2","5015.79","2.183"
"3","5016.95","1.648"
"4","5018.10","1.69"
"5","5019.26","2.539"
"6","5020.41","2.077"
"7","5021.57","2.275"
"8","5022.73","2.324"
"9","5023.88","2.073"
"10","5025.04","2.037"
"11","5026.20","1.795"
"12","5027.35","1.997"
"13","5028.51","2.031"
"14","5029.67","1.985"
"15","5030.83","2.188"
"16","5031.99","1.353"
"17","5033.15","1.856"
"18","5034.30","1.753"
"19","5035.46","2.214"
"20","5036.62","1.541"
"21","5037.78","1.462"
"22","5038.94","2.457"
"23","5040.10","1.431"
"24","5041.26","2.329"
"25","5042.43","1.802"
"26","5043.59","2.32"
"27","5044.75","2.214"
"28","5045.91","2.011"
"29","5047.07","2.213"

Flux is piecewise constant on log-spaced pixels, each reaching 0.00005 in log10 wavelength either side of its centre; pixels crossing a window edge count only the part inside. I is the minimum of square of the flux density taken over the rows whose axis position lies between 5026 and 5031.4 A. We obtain 3.2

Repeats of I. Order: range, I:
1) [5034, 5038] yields 2.1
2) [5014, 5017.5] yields 2.7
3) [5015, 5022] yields 2.7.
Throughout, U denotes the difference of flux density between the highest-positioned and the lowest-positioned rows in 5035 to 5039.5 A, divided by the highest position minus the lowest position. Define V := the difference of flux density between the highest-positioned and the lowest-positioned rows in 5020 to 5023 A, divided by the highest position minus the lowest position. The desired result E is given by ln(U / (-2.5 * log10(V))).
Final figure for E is -3.6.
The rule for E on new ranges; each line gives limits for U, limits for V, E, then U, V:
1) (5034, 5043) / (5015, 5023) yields -6.6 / 0.01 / 0.02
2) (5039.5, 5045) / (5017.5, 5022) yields -2.4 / 0.17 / 0.17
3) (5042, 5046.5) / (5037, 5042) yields -3.2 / 0.06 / 0.25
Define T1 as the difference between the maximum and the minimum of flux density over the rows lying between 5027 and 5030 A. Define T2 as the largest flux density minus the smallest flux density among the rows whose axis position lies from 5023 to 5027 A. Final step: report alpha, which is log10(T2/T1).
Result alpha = 0.78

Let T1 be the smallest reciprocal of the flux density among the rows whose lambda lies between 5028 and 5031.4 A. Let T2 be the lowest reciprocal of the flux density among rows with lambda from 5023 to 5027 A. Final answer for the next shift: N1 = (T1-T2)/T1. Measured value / -0.06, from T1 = 0.46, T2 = 0.48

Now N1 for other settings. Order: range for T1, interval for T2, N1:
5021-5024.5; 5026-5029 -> -0.14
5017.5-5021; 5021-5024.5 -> -0.09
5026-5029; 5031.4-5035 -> -0.09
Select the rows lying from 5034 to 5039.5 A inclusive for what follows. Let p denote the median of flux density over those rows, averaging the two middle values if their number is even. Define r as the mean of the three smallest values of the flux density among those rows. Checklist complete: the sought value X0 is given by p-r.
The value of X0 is 0.17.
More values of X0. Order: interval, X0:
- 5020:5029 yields 0.11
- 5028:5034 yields 0.25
